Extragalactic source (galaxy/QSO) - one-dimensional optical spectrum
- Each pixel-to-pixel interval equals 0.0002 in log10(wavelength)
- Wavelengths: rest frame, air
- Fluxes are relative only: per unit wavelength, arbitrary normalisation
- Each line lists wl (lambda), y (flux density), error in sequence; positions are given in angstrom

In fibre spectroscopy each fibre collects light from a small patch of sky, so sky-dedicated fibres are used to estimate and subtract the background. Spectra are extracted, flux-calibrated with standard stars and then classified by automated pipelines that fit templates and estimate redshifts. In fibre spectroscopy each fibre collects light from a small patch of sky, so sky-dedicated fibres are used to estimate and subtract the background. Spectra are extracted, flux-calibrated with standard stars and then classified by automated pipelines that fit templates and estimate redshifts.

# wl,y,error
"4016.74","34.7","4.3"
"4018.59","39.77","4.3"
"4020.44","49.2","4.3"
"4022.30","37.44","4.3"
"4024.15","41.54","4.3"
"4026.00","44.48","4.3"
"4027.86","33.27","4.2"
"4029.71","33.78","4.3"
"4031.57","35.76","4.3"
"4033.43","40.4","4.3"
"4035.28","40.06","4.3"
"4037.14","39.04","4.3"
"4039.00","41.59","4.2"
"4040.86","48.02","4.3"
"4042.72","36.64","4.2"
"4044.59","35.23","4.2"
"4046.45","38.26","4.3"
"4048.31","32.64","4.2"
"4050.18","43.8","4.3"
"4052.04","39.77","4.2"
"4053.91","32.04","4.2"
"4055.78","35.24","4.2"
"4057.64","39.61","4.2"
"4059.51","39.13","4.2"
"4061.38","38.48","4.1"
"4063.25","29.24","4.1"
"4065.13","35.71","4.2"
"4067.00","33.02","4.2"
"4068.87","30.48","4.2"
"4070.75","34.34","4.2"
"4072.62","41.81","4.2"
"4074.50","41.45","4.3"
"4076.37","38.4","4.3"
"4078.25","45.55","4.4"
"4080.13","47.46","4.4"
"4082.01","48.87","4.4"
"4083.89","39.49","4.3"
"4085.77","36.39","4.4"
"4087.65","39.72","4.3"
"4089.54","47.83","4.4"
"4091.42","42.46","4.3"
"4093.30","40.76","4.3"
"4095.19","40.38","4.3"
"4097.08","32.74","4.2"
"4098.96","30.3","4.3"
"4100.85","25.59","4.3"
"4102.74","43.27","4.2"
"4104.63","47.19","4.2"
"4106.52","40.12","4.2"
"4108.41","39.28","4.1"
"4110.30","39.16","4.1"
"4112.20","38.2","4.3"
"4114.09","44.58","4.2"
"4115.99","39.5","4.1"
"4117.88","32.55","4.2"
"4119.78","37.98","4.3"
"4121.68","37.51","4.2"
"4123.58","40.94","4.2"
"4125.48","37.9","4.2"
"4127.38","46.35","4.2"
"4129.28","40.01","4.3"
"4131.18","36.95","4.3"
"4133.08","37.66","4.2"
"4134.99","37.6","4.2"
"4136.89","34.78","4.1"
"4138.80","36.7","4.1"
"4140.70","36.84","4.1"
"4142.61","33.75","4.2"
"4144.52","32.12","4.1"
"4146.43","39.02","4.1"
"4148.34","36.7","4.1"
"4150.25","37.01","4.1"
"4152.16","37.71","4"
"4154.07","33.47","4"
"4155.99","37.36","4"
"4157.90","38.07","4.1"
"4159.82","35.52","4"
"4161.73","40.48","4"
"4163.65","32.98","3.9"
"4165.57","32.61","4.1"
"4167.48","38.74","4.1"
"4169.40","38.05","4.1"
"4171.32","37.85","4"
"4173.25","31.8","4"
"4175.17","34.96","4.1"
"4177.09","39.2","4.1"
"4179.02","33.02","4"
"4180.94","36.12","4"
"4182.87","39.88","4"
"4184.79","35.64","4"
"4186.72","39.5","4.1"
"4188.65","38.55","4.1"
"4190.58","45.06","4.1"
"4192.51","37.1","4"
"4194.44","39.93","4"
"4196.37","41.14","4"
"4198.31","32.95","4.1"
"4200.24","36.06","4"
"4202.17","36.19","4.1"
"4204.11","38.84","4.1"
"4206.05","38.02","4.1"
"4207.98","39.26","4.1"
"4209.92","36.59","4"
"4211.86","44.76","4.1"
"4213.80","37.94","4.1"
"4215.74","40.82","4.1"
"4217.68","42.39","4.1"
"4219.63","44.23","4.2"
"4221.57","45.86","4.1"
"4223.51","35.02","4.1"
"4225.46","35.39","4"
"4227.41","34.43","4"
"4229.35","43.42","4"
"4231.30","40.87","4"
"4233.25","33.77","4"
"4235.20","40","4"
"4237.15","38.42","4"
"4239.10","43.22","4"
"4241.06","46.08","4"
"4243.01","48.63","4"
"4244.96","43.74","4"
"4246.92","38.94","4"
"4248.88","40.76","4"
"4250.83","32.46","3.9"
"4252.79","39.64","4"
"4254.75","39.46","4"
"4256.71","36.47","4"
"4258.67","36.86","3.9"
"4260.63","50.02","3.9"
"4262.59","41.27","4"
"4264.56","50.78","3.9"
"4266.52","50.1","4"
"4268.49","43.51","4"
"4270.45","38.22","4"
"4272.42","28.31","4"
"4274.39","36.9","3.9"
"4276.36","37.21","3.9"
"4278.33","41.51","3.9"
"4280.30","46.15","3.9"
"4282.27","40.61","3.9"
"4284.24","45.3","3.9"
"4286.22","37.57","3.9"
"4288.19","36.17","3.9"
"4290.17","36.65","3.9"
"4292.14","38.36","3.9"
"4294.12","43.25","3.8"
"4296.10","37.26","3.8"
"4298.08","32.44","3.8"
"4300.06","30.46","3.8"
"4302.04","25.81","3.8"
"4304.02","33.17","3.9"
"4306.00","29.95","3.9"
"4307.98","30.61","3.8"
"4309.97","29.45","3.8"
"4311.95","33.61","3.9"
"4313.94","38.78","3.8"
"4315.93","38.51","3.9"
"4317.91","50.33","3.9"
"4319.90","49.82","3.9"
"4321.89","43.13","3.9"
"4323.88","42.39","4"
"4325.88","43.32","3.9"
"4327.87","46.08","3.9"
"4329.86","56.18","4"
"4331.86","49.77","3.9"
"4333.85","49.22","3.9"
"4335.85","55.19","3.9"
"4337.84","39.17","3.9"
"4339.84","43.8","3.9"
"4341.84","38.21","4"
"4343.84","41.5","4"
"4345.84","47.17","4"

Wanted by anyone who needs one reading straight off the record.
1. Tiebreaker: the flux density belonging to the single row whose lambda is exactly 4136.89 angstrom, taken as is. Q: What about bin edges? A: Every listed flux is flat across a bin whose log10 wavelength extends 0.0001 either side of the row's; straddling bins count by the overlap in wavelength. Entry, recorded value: 34.78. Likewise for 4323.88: 42.39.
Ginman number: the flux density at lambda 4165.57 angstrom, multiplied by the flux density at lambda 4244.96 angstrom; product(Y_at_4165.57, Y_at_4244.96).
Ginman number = 1426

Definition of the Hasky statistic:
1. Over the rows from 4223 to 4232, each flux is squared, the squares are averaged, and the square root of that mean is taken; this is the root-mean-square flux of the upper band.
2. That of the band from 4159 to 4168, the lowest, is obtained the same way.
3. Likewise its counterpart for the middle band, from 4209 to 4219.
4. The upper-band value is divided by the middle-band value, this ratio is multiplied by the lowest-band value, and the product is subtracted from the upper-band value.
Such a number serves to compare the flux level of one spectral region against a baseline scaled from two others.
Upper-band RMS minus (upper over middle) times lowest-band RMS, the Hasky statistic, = 4.1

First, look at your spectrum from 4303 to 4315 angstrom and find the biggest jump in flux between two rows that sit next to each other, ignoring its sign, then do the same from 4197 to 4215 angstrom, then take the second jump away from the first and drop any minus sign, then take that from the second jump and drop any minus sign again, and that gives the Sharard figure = 5.2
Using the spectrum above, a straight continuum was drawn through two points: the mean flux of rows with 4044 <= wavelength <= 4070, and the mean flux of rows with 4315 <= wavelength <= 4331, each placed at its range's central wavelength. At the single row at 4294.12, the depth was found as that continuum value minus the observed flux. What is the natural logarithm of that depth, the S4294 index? 0.6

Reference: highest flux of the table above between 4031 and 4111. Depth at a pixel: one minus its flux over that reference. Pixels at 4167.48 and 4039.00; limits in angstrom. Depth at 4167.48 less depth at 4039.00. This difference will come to 0.06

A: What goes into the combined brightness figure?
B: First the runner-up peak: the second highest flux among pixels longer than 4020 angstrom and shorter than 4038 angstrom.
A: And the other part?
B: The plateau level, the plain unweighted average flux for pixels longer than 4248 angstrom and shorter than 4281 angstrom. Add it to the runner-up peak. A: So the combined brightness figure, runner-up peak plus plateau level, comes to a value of 85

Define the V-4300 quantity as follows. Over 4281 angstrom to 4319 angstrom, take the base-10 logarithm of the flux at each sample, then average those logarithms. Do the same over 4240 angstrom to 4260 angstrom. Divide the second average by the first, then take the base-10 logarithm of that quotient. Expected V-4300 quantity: 0.014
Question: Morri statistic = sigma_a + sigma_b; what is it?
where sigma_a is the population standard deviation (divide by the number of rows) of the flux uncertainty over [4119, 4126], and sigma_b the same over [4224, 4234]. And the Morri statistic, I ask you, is 0.043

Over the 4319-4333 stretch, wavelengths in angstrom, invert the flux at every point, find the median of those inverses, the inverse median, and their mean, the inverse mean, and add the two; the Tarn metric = 0.0431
